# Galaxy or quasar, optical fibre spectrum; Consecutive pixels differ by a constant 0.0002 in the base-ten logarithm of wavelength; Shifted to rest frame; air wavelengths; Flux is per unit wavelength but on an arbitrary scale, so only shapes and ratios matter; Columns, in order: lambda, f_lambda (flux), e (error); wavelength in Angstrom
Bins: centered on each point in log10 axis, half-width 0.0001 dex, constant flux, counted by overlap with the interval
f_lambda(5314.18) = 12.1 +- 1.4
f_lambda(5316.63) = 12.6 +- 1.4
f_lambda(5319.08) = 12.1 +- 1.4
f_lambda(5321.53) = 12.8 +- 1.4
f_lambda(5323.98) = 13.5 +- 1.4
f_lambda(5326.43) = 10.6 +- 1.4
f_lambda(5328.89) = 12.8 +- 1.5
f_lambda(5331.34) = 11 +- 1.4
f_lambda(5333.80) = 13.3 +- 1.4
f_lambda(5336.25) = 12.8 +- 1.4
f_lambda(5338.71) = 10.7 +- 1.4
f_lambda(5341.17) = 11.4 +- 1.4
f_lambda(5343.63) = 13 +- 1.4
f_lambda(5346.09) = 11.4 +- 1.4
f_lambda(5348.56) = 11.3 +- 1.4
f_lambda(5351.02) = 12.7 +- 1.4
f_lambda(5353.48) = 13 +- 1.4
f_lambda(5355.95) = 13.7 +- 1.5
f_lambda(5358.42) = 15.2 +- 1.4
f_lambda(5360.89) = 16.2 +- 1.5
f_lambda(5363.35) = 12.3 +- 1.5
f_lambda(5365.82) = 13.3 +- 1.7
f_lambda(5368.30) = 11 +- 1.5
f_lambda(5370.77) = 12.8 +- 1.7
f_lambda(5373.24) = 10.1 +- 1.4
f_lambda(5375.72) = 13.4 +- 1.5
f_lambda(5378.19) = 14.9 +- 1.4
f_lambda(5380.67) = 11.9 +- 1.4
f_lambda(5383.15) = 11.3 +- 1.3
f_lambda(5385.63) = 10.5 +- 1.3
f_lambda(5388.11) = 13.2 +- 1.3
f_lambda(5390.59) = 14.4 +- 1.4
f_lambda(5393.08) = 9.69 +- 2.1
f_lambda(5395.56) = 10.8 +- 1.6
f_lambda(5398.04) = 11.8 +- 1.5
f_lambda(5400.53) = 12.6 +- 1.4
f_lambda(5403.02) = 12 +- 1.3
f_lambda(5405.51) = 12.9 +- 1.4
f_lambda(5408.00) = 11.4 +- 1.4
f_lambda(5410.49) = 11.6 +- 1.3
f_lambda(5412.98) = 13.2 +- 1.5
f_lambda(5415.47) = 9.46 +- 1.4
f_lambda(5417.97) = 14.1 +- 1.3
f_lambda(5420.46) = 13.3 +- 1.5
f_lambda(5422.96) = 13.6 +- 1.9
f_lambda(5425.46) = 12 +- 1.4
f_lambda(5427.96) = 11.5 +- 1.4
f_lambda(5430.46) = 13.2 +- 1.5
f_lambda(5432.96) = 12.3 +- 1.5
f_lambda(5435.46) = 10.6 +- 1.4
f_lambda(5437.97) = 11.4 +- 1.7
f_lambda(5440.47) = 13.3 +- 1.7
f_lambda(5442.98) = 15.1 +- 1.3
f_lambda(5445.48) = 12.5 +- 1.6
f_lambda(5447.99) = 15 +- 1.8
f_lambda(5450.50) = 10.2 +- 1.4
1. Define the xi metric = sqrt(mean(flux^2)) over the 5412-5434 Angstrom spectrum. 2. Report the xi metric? 12.59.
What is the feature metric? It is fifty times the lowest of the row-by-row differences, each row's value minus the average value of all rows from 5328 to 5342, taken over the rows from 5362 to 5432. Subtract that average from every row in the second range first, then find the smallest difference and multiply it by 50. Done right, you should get -127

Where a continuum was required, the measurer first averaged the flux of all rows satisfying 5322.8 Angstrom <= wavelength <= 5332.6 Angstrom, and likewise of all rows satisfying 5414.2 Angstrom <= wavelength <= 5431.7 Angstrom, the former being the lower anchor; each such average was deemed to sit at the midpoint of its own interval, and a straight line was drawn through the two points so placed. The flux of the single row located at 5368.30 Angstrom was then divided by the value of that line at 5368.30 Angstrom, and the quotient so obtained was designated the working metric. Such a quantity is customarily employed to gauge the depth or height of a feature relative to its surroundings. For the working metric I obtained 0.90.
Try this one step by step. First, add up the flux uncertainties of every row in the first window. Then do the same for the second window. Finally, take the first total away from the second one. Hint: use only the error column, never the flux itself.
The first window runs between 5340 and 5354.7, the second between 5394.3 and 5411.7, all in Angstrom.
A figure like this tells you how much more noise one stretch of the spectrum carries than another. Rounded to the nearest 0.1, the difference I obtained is 1.5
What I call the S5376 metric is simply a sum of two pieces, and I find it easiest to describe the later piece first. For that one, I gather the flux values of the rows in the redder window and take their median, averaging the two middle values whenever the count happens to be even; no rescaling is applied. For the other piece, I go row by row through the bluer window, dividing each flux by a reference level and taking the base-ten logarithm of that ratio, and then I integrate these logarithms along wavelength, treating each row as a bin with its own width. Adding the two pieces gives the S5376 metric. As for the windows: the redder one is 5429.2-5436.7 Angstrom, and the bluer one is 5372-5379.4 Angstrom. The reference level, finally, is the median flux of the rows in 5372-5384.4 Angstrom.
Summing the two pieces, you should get 12.5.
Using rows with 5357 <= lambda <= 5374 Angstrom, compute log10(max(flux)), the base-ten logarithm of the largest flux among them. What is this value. 1.21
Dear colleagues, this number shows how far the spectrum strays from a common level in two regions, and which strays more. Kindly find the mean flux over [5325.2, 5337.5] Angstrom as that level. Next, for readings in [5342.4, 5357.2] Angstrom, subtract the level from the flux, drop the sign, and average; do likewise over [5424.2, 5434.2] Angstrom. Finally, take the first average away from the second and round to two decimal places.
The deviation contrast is -0.42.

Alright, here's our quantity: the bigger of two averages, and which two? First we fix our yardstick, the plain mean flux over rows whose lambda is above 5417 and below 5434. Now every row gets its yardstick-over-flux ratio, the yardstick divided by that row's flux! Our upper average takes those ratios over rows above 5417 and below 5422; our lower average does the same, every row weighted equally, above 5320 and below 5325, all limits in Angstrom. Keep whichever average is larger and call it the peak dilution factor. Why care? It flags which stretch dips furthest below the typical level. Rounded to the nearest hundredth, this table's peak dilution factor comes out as 0.98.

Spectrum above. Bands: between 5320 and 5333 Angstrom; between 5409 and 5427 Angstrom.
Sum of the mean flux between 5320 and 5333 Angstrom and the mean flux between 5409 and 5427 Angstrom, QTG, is 24.6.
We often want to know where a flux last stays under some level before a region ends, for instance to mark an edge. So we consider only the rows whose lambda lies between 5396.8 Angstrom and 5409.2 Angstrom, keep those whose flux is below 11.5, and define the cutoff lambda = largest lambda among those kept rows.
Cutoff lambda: 5408.00 Angstrom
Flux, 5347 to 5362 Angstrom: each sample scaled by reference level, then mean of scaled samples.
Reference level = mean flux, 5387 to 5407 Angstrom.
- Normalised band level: 1.12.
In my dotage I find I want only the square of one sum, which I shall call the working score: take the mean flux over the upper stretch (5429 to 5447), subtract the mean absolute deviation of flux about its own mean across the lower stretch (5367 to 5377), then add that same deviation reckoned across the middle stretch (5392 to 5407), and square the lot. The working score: 151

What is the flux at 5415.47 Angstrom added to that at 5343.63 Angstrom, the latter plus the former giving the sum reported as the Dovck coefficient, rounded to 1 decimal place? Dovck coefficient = 22.5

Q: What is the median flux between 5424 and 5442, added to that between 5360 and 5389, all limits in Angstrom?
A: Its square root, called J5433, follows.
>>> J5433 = 4.95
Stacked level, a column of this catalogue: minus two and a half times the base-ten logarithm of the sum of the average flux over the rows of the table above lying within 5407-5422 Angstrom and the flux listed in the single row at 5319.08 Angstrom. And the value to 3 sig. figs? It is -3.46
